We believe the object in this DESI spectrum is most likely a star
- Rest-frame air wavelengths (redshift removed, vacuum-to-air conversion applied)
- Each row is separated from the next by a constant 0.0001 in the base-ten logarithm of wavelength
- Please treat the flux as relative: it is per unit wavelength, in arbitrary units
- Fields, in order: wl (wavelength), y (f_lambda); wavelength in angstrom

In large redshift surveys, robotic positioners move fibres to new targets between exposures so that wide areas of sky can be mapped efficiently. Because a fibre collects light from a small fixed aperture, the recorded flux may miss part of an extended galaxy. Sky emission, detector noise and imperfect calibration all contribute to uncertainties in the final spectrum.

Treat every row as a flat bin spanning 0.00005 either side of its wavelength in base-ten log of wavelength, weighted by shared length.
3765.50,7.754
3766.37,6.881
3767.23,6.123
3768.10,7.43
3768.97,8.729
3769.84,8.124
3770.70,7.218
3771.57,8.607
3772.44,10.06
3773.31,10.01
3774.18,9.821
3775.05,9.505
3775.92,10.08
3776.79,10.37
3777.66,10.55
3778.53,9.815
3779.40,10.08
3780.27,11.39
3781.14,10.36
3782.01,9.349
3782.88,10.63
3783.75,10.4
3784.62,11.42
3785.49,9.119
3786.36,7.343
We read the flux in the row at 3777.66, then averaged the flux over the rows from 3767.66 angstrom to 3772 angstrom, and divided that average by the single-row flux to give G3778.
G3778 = 0.76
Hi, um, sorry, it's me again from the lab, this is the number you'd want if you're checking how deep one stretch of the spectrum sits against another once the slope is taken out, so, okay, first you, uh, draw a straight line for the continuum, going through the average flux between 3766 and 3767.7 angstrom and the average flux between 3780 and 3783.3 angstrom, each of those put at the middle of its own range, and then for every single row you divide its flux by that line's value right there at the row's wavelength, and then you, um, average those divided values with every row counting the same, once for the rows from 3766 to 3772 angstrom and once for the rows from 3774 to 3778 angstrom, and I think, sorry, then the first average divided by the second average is 0.95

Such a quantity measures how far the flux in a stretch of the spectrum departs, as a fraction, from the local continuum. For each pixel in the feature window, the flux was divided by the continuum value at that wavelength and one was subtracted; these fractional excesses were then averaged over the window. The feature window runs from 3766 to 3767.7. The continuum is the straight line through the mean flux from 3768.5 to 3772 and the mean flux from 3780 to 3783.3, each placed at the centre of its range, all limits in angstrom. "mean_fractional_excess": -0.13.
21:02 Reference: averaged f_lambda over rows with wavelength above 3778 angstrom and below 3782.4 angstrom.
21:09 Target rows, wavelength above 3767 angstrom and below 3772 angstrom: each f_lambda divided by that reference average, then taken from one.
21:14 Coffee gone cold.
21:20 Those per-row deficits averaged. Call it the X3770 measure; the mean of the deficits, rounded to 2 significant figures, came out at 0.24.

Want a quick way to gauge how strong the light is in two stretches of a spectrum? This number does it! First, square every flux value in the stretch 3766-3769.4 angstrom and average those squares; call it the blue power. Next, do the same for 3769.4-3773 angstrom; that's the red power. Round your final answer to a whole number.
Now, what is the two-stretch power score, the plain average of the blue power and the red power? 64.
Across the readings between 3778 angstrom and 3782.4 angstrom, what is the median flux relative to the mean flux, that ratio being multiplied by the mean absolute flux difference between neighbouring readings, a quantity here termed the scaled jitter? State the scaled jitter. 0.89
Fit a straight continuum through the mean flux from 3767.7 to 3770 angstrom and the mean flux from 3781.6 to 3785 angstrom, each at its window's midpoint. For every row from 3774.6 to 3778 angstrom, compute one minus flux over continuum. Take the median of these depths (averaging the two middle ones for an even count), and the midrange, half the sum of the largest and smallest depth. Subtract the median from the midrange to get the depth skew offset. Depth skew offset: 0.02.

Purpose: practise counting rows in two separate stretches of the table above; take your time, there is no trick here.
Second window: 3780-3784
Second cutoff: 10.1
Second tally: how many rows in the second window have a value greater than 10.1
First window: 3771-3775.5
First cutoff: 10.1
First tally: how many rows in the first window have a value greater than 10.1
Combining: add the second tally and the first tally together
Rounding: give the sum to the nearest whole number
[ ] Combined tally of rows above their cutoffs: 4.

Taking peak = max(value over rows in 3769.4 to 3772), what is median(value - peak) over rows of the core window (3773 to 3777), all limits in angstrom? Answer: 1.4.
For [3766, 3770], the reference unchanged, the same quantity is -1.2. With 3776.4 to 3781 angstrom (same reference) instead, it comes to 1.8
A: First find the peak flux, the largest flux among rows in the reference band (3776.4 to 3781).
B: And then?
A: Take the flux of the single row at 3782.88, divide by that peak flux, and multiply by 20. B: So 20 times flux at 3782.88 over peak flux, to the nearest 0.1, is 18.7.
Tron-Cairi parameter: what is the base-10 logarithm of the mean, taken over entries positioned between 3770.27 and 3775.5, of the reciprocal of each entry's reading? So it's -0.96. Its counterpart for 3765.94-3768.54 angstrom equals -0.83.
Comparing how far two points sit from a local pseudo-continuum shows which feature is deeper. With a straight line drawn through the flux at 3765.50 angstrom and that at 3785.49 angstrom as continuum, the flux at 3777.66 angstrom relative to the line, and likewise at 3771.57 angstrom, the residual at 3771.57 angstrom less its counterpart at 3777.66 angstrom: -1.5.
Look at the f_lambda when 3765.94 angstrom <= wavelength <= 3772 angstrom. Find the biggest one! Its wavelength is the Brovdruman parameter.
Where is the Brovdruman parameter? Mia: 3768.97 angstrom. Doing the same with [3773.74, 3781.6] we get 3780.27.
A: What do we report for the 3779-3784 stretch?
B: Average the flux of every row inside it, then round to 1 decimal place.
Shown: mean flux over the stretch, 10.4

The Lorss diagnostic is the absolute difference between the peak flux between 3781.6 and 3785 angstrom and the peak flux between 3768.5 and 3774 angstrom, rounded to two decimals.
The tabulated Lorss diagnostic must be 1.36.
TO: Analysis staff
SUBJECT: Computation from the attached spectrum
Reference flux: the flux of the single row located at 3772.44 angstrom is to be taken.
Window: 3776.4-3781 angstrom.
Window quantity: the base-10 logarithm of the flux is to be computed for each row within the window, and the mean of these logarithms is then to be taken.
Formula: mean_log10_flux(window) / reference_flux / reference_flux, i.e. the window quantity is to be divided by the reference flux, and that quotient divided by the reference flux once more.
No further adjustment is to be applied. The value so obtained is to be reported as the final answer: 0.010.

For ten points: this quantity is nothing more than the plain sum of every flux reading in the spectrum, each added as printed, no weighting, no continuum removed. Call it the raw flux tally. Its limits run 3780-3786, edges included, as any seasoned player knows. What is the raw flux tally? 72.7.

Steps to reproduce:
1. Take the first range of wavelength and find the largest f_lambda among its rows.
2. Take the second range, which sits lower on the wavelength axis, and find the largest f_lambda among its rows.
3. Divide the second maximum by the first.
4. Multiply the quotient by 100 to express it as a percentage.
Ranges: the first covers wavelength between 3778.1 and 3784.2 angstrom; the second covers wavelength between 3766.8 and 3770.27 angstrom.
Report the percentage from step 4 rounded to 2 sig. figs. 77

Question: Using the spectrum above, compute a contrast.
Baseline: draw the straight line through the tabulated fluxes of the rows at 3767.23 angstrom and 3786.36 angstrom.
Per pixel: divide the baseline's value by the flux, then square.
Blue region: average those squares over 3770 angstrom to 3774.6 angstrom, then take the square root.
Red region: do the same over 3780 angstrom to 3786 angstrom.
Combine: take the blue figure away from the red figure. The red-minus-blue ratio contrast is -0.029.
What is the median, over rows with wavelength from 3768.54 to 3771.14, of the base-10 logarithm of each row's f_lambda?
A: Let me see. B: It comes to 0.91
